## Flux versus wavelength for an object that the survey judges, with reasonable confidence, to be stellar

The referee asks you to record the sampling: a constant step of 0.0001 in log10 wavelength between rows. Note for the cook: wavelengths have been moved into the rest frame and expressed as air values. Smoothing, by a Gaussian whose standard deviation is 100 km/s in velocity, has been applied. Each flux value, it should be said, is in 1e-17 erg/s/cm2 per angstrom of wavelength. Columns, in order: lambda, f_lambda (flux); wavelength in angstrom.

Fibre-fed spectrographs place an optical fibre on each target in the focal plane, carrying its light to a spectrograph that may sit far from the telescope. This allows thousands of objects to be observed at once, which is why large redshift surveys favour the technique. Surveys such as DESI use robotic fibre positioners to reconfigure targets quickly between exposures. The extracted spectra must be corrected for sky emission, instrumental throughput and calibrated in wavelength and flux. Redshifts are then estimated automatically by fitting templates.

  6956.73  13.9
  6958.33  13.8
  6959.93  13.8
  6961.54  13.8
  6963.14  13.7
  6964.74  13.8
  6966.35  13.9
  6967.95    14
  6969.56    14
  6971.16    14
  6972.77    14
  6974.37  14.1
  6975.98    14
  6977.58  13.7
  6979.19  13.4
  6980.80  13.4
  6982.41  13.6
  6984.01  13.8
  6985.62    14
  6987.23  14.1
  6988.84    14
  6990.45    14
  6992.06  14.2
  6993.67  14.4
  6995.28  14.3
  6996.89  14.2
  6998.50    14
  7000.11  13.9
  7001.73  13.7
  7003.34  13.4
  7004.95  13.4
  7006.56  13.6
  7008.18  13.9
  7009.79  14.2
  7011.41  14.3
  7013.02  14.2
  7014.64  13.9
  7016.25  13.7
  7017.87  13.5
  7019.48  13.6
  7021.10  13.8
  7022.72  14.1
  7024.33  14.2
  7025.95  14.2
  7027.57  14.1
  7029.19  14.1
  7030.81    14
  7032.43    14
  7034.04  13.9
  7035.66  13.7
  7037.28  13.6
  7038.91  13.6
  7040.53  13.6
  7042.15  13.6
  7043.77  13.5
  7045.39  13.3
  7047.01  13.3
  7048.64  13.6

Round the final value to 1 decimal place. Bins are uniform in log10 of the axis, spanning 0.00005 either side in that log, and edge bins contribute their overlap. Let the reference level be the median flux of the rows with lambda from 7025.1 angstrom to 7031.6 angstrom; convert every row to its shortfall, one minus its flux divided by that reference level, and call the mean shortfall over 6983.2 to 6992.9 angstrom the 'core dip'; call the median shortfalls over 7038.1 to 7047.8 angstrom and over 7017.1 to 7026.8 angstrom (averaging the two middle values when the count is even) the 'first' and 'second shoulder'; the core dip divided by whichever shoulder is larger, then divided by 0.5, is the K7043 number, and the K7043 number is 0.3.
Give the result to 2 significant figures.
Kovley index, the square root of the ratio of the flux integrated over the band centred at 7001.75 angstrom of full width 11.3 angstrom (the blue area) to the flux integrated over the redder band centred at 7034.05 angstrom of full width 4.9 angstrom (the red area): 1.5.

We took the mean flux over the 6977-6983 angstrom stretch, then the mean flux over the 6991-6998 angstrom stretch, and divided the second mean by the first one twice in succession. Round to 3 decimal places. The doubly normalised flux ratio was 0.078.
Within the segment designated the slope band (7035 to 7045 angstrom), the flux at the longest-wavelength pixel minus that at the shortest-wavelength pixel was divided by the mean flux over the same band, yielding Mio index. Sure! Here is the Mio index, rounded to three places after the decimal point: -0.015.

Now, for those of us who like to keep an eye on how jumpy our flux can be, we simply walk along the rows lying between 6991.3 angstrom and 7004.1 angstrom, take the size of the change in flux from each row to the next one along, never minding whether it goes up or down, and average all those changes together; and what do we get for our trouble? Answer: 0.171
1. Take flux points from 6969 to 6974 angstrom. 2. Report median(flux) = 14.0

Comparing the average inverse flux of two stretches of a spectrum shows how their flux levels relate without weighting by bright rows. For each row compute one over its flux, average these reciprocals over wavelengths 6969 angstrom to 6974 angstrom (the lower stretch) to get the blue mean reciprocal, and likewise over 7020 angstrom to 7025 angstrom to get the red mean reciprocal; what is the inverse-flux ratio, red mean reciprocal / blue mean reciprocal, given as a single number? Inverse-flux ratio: 1.00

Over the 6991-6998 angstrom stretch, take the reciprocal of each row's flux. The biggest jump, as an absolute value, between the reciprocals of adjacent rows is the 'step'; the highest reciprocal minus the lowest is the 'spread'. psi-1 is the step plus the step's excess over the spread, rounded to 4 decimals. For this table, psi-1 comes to 0.0010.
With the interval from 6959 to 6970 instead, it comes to -0.0005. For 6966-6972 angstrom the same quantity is 0.0005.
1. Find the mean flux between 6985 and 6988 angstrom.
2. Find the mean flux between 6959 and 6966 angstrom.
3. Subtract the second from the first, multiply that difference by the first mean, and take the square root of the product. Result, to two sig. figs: 2.0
